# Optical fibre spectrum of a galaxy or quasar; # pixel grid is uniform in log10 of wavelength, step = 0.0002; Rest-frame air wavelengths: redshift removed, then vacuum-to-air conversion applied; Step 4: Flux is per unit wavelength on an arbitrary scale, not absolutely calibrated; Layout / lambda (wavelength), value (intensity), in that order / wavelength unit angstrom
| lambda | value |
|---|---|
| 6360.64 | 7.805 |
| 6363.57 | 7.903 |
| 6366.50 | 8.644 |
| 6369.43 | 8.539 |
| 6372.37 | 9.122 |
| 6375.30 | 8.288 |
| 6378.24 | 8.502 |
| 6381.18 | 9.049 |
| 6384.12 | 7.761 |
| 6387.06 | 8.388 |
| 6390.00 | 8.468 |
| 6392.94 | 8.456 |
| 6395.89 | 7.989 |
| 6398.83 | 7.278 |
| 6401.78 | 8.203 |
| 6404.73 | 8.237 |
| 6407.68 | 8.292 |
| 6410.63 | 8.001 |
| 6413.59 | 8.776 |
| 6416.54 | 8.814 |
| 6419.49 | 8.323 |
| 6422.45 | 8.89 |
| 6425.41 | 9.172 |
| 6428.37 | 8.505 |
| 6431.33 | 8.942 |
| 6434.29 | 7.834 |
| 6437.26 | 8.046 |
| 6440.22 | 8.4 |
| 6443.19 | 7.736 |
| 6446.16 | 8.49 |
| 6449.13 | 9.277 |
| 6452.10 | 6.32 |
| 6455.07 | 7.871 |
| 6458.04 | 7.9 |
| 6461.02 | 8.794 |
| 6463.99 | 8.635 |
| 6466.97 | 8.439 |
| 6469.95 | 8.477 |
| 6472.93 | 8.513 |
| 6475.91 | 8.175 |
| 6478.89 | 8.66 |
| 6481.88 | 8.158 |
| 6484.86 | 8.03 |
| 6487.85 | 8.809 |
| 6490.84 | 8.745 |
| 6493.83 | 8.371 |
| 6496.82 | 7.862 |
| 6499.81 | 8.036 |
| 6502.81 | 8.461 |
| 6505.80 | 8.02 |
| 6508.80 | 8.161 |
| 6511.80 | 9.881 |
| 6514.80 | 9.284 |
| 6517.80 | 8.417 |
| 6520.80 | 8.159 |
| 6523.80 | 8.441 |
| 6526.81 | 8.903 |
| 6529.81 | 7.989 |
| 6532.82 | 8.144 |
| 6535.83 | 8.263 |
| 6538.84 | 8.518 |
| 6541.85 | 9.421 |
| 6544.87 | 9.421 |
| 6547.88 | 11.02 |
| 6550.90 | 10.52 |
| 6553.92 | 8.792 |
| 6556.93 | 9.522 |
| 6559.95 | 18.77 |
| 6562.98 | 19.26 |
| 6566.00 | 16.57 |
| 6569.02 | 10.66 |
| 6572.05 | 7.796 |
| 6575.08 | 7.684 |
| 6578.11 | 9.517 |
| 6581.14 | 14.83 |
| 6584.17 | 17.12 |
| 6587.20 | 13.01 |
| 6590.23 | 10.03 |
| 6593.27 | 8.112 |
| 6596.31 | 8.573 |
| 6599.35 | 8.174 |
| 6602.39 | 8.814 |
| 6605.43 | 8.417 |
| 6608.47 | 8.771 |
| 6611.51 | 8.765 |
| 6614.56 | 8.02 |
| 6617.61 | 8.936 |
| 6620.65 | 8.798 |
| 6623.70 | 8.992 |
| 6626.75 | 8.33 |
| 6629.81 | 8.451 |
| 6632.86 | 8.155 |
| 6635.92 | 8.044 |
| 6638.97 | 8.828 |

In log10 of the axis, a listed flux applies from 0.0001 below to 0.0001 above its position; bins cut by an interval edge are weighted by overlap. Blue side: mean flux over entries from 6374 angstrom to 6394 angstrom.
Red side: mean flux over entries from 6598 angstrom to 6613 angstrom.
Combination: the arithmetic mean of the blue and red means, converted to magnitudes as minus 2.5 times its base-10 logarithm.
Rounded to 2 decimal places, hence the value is -2.32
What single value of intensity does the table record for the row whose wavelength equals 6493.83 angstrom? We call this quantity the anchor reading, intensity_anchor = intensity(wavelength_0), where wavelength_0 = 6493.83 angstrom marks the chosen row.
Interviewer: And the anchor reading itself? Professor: 8.371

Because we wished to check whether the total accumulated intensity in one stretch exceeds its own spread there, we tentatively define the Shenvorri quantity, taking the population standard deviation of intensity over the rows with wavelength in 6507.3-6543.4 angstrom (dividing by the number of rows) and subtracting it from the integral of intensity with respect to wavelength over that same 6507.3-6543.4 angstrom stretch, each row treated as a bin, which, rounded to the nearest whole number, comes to 311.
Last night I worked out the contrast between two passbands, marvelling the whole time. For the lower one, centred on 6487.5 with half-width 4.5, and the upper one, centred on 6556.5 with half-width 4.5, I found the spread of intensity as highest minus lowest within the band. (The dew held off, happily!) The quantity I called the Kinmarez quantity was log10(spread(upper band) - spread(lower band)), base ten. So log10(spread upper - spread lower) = 1.0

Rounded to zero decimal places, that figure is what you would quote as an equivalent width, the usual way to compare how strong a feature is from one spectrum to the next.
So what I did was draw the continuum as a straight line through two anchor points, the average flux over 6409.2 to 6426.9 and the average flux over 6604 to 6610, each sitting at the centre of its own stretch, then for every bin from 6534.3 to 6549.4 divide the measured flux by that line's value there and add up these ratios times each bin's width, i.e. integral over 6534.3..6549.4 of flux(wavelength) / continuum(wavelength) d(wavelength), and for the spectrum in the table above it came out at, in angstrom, 16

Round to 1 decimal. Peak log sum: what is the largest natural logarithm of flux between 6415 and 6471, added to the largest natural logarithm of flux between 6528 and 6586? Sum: 5.2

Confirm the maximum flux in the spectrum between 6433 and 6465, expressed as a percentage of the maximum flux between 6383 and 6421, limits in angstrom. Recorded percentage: 105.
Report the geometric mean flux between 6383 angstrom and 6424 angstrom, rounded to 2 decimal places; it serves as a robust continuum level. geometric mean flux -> 8.27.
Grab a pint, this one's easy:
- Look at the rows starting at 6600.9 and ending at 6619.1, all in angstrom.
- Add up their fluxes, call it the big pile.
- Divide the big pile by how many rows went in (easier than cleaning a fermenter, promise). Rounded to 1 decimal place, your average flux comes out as 8.6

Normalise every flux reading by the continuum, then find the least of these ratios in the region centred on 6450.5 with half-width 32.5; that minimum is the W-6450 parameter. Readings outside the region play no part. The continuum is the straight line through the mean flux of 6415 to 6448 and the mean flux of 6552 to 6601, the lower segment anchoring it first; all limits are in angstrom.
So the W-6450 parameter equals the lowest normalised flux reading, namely 0.71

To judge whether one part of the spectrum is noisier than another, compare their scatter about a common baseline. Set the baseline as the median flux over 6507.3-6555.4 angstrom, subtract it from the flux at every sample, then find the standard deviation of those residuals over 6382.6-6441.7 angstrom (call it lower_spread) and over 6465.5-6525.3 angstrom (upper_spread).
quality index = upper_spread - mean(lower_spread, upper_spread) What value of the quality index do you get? 0.01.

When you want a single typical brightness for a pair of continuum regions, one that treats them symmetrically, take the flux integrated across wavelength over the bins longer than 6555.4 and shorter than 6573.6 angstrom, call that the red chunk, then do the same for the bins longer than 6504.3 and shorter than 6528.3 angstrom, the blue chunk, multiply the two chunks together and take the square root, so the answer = 228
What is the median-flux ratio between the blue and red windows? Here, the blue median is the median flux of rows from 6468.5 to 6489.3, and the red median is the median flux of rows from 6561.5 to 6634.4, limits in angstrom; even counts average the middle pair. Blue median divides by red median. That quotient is 0.96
